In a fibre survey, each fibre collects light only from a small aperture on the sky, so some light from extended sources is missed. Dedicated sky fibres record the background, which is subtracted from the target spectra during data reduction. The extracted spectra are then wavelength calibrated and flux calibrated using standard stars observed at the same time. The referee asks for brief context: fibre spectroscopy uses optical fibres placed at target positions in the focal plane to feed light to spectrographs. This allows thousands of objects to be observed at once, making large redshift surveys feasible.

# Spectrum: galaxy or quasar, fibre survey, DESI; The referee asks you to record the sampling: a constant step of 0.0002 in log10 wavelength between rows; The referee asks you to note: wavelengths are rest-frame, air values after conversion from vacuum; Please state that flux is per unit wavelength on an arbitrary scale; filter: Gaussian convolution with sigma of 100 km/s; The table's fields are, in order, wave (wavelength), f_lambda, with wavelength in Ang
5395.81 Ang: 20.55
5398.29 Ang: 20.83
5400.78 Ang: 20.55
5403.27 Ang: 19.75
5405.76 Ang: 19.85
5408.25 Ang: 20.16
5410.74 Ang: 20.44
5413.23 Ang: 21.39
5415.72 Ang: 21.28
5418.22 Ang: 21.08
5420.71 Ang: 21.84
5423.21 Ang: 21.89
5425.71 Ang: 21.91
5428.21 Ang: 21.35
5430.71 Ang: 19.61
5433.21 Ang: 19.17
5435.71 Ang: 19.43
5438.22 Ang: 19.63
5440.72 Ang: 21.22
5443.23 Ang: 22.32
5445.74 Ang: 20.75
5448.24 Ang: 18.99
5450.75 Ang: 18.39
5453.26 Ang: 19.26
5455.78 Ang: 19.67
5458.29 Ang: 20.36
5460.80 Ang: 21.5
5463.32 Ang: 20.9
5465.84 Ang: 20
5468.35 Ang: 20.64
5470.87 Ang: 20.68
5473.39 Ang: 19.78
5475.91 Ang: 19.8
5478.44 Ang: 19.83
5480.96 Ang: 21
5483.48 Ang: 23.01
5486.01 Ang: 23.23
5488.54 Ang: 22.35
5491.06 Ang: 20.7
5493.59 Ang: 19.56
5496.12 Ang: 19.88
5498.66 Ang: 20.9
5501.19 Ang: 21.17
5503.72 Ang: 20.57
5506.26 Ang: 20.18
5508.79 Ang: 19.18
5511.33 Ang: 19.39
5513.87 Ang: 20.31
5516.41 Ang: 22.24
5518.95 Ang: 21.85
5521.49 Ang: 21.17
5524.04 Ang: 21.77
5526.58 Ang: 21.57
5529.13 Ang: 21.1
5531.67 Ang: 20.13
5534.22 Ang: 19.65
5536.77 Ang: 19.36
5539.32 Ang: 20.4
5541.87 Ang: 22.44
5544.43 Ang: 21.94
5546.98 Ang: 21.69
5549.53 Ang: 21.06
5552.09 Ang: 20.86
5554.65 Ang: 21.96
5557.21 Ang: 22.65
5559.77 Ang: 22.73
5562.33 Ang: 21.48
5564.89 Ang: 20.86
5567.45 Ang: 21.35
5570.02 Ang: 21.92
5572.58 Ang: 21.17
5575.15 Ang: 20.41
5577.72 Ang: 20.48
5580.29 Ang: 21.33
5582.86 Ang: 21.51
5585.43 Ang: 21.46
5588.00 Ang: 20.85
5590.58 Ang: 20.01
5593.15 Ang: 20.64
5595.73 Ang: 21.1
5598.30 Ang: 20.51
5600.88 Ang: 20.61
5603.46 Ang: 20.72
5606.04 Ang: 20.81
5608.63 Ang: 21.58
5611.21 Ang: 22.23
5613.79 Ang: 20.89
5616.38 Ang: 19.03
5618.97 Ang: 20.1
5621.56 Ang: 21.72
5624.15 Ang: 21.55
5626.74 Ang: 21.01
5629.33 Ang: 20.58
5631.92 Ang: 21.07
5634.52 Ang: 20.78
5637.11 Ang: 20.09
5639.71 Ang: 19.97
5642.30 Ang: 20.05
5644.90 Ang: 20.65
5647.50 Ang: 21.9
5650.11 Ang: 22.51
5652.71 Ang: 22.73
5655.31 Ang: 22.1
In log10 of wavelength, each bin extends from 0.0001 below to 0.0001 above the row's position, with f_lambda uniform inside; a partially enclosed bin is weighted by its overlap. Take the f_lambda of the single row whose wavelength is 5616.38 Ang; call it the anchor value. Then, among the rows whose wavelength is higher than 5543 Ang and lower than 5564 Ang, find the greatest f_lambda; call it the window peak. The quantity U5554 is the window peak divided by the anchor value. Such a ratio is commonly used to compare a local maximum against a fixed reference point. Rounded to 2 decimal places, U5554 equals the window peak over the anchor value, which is 1.19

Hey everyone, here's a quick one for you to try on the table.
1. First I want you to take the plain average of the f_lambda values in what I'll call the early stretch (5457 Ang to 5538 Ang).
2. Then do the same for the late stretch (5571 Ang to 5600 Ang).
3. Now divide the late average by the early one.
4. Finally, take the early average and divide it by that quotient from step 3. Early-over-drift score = 20.62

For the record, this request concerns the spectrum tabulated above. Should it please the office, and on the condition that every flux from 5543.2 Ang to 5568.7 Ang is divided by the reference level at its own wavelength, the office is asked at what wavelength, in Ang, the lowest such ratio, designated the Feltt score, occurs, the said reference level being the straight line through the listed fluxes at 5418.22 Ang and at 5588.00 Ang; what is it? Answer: 5552.09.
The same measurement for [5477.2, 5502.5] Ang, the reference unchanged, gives 5493.59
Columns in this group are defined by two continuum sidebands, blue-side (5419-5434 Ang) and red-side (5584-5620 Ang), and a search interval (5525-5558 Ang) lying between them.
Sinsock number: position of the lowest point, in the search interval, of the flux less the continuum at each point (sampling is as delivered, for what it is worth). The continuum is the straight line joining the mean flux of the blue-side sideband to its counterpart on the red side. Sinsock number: 5536.77 Ang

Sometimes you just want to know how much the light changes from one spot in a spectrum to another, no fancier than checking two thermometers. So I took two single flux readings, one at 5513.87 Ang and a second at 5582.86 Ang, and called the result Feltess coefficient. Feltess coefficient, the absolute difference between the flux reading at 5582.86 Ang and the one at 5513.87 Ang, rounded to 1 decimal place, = 1.2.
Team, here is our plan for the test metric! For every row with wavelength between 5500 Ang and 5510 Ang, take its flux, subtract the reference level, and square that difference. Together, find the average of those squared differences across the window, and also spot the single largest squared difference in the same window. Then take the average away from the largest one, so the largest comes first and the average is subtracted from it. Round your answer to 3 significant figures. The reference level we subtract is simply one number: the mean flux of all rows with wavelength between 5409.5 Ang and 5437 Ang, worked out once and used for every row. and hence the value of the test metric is 1.94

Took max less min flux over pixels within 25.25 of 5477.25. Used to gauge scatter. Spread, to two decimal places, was 3.97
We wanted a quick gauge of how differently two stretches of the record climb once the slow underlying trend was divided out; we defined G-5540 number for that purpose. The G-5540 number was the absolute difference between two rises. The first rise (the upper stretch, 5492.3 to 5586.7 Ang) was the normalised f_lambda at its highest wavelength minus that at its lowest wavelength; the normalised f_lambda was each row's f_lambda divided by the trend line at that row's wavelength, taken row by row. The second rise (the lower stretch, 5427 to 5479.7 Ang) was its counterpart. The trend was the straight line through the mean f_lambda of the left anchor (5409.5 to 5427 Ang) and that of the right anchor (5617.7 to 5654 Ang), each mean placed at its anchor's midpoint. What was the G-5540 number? 0.16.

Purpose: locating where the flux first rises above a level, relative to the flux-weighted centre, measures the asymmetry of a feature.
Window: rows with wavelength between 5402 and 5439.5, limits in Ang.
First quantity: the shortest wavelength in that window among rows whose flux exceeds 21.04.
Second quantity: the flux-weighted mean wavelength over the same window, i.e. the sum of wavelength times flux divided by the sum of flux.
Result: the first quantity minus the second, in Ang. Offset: -7.4 Ang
